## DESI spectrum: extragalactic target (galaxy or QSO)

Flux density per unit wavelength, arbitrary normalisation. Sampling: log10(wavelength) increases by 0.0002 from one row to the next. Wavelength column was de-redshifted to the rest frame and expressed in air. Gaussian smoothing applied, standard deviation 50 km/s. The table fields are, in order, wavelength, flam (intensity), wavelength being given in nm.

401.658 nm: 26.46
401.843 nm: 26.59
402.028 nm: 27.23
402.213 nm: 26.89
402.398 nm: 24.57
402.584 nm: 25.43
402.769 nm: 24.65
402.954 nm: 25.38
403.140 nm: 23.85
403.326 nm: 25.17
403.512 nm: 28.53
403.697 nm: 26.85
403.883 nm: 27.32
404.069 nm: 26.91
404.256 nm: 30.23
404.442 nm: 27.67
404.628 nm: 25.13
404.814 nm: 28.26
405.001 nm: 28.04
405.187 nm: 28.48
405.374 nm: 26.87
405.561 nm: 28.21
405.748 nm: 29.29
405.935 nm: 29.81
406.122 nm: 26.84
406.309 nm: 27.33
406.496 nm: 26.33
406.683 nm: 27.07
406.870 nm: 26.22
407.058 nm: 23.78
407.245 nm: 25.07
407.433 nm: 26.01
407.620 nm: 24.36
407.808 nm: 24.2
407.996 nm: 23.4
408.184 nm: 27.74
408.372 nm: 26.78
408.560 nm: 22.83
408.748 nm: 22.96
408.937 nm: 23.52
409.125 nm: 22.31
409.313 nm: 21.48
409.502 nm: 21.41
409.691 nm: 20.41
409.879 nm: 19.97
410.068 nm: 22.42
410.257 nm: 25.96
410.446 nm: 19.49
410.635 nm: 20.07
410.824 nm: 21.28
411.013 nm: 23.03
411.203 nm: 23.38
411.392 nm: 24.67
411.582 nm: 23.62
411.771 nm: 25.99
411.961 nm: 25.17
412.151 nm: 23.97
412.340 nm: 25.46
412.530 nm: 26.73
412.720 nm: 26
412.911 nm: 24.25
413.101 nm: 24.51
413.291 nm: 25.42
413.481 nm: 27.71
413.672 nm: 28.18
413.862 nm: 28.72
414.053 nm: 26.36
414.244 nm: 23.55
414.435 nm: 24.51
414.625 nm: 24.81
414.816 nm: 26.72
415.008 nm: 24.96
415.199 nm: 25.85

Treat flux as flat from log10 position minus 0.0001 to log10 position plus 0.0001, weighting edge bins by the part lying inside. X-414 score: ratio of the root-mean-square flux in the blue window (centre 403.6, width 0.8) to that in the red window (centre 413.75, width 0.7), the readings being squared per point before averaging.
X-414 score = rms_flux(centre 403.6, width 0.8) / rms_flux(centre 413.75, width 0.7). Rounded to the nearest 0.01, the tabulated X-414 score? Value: 0.97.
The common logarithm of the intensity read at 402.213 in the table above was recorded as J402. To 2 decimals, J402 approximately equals 1.43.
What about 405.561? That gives 1.45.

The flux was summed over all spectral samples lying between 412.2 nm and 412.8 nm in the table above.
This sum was 78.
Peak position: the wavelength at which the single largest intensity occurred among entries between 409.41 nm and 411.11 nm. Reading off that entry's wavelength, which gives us 410.257 nm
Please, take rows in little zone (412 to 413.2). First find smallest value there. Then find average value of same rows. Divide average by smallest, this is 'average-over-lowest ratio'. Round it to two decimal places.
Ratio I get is 1.05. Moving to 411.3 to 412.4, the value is 1.05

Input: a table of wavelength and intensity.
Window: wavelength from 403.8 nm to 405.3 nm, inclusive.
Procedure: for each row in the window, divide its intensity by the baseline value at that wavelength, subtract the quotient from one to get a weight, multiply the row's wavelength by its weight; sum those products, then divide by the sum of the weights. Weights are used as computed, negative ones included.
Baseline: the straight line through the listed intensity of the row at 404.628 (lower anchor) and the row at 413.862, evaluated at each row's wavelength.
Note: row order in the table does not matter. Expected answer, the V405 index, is 404.53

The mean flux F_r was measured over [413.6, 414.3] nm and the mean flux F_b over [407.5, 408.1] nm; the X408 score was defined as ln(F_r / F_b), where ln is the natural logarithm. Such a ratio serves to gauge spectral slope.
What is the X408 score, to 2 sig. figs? 0.11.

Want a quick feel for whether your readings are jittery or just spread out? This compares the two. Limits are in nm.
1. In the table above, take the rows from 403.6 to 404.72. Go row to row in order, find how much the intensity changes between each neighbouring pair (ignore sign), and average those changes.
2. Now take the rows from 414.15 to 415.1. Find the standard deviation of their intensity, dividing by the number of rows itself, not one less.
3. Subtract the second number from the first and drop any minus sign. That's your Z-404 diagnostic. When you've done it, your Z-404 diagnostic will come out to 0.8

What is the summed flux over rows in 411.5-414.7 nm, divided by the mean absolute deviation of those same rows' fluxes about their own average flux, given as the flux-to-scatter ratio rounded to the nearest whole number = 349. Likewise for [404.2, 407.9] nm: 365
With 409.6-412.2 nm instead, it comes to 169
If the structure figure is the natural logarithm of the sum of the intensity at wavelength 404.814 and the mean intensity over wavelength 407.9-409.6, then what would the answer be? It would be 3.95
